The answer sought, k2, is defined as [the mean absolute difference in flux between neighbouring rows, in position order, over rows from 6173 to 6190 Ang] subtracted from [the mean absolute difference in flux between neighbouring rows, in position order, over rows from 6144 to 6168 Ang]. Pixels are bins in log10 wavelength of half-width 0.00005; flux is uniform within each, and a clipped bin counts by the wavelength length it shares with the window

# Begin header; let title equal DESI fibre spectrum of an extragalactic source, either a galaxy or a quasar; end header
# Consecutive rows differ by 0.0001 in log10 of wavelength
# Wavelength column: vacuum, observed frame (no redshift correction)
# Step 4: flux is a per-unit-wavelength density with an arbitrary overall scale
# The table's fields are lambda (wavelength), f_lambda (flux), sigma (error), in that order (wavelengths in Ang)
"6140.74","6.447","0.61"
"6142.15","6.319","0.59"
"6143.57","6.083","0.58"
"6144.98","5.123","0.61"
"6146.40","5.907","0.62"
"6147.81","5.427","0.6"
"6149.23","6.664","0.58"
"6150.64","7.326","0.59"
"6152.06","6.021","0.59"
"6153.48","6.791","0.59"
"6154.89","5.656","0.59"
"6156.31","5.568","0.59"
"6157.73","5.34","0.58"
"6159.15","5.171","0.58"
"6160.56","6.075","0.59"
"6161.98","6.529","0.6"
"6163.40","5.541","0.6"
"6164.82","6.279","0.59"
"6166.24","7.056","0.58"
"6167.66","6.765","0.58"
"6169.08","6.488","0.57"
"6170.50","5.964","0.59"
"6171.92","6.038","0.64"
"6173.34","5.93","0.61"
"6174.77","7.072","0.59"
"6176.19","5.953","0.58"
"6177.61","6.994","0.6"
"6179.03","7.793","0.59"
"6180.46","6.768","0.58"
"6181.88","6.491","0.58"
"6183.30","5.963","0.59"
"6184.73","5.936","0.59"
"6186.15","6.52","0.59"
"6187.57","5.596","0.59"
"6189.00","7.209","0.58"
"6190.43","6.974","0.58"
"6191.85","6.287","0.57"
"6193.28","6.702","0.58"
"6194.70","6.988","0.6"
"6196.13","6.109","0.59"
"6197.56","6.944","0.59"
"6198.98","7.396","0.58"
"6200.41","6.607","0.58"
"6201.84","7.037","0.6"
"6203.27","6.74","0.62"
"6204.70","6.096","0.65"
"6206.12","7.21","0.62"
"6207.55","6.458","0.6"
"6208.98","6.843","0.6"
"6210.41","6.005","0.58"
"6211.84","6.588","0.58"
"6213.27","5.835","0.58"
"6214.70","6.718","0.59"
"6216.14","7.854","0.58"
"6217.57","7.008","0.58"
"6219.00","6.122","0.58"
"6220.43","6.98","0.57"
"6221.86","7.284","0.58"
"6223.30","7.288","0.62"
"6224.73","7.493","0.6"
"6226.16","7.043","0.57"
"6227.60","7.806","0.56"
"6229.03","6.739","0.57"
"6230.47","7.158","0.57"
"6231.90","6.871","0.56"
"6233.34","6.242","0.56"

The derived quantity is -0.14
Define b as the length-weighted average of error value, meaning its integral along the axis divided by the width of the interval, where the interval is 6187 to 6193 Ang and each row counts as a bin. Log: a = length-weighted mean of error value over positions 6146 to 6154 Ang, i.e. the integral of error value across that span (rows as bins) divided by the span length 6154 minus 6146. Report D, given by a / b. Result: 1.03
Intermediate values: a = 0.594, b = 0.579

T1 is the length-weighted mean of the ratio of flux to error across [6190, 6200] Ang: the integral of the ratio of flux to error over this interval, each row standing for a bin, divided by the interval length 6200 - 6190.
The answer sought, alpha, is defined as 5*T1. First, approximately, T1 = 11.6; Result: 58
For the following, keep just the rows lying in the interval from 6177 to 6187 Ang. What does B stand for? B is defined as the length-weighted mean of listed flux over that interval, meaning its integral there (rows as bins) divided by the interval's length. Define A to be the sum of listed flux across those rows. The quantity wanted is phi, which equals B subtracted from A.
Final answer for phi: 39.8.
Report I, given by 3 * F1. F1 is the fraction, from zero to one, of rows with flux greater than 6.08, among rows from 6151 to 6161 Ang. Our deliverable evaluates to 0.4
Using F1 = 0.14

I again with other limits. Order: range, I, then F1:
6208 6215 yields 1.8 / 0.60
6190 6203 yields 3.0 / 1.00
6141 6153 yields 1.5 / 0.50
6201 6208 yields 3.0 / 1.00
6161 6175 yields 1.8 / 0.60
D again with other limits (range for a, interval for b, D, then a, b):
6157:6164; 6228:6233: 1.04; 0.590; 0.566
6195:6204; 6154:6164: 1.01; 0.593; 0.590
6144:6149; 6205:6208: 0.98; 0.606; 0.618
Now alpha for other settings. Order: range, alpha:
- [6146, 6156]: 53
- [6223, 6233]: 62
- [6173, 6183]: 57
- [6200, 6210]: 55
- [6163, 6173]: 53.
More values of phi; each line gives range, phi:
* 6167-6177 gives 37.9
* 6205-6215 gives 39.2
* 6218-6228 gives 42.9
